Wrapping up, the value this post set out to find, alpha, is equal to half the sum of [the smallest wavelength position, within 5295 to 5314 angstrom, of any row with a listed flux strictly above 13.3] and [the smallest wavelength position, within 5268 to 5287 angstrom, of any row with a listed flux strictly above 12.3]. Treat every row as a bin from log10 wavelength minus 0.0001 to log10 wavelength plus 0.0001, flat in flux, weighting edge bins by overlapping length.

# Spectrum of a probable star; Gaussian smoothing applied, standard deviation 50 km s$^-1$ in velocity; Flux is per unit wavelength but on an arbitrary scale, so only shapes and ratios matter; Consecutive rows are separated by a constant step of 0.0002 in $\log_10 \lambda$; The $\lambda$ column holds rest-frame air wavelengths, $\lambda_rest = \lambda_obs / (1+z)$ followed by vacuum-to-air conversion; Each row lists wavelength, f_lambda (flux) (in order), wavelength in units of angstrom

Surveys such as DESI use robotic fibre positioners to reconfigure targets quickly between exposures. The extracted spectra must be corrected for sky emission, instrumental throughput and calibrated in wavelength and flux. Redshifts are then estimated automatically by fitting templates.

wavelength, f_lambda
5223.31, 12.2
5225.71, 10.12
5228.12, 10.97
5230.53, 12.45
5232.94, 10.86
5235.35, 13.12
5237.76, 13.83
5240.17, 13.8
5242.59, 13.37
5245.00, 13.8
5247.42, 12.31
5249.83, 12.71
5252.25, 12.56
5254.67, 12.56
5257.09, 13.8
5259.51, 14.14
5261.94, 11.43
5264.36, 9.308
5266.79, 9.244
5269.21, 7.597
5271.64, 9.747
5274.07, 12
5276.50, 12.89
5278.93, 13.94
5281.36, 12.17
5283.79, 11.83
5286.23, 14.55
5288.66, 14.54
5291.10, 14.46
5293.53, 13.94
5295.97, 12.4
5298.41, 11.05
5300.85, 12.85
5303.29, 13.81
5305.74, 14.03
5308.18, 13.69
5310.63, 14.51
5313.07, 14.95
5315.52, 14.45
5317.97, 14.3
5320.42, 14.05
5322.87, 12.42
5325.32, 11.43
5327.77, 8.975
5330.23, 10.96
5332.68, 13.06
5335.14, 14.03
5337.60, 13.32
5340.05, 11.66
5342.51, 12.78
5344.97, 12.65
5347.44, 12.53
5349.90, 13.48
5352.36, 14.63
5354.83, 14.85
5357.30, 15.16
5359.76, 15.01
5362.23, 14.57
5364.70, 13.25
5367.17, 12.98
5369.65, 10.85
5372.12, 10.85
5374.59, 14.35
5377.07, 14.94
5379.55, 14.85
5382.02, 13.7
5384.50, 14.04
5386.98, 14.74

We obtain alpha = 5289.9 angstrom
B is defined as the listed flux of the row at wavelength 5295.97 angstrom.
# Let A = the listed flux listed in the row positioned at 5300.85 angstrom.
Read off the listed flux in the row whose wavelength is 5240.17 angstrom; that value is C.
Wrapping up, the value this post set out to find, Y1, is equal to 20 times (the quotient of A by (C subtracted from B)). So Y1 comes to -184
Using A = 12.85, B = 12.4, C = 13.8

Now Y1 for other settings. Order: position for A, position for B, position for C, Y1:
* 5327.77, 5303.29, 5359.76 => -150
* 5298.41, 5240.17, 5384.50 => -921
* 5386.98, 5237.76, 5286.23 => -409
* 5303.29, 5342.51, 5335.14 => -221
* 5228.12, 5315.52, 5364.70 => 183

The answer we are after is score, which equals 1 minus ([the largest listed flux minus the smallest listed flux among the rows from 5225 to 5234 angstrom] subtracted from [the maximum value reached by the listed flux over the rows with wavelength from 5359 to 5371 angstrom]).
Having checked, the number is -11.7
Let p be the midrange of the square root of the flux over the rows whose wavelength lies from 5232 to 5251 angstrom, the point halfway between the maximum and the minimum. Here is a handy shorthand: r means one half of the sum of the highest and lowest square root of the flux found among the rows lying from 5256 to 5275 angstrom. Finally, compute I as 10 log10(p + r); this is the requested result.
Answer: 8.30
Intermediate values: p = 3.51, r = 3.26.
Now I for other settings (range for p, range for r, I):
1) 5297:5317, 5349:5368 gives 8.66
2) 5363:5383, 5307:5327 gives 8.58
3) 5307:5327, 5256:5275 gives 8.38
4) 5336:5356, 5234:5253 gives 8.60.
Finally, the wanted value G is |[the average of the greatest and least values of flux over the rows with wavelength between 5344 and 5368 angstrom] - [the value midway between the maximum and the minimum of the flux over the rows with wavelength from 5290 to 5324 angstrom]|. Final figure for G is 0.8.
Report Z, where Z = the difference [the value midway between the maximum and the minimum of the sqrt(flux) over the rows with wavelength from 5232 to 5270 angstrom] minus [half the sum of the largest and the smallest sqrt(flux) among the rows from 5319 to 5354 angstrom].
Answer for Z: -0.15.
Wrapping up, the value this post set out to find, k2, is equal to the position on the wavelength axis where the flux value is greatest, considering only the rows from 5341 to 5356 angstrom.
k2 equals 5354.83 angstrom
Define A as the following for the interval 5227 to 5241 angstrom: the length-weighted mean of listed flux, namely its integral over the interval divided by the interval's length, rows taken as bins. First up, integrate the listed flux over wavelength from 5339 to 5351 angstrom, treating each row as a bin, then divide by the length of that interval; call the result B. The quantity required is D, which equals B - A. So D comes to 0.1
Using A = 12.5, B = 12.6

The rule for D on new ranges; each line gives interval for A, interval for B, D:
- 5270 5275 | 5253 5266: 1.6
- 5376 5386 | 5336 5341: -1.7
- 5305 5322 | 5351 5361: 0.6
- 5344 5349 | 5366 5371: -0.8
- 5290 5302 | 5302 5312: 1.1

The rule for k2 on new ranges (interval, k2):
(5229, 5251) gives 5237.76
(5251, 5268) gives 5259.51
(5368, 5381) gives 5377.07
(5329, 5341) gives 5335.14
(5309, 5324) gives 5313.07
